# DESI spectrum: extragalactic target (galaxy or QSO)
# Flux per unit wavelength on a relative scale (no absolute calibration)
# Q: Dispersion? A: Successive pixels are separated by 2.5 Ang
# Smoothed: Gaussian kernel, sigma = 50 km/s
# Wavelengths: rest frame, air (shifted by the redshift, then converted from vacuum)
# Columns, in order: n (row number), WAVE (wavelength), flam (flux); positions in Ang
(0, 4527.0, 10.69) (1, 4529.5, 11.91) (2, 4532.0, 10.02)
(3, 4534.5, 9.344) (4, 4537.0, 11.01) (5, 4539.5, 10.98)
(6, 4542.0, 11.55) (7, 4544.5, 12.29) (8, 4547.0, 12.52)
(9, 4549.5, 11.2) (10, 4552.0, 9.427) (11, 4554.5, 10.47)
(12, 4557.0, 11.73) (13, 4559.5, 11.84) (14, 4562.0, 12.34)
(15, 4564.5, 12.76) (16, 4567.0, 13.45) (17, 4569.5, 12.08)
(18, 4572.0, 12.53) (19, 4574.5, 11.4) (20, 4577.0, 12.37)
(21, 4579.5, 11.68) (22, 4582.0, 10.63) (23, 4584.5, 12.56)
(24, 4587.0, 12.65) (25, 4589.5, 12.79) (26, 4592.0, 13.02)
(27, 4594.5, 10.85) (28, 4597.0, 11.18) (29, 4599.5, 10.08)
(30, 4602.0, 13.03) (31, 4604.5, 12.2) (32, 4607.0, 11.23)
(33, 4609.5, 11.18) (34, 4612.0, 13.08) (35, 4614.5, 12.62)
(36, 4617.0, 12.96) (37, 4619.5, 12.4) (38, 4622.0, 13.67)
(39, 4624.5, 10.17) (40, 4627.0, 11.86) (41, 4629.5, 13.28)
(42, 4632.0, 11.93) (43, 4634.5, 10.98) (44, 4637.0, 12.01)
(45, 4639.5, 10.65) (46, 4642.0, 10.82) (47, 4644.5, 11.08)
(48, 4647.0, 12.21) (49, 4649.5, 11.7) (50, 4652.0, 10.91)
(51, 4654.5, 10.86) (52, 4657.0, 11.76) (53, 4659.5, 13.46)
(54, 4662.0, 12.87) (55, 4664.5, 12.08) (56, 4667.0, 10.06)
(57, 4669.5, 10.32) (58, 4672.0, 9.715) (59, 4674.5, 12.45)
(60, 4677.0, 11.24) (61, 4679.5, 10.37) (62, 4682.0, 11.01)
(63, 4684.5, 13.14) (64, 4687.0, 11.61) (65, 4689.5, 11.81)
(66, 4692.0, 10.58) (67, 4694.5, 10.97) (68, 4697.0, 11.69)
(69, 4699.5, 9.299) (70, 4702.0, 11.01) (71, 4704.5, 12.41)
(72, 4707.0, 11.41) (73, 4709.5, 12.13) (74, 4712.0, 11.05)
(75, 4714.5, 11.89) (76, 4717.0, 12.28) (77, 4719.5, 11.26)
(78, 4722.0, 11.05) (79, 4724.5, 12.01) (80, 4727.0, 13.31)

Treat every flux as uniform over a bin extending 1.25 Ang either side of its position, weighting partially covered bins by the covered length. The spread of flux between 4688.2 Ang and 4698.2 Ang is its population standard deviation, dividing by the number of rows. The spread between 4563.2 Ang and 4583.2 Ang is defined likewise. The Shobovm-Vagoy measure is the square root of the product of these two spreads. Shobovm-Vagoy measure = 0.64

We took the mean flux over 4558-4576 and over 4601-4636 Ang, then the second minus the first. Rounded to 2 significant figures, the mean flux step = -0.16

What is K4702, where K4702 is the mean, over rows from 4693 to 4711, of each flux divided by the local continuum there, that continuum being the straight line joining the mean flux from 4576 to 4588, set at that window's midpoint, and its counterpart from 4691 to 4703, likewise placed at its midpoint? 1.06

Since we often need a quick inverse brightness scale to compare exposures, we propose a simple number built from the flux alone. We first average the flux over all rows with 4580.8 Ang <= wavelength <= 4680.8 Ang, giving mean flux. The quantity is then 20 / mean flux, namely 1.71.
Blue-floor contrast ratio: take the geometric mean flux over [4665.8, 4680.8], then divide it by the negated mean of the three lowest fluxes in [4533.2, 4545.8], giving -1.02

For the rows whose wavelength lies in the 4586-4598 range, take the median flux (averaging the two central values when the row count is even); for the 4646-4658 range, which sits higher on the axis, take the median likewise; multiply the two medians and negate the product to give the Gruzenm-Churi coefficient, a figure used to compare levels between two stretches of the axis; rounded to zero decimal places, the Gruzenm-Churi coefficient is -148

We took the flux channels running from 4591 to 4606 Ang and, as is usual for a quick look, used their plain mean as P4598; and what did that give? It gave 11.7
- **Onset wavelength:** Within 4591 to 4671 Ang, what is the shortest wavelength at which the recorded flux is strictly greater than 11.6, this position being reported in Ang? 4592.0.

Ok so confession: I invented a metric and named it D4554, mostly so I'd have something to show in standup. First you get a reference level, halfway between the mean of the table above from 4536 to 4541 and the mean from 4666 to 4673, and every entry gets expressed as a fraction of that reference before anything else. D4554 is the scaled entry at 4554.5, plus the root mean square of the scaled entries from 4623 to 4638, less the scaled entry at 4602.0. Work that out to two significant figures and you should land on 0.87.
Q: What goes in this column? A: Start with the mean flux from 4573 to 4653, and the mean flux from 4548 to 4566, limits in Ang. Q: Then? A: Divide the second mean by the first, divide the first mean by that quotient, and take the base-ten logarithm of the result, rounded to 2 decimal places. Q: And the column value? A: 1.09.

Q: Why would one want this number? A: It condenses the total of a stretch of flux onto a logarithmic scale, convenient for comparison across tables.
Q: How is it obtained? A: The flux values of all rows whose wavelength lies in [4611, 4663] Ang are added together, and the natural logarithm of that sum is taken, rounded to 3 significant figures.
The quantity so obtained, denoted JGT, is 5.53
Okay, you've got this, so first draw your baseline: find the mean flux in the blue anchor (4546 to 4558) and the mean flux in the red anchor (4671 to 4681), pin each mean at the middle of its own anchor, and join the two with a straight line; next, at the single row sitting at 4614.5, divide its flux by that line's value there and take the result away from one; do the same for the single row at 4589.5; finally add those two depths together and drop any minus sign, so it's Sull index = 0.31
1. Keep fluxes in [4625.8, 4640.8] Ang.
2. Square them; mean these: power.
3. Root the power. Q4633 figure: 11.8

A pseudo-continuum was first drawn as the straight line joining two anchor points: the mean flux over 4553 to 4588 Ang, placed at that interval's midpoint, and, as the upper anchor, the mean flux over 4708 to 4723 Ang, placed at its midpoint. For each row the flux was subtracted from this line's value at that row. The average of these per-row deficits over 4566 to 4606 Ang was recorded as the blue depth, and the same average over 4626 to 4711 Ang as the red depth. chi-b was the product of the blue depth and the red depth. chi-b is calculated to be -0.01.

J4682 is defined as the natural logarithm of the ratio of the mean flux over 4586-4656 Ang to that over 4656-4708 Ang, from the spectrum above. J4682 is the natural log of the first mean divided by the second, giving 0.038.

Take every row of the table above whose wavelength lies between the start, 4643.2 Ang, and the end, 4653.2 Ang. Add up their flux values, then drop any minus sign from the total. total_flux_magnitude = 45.9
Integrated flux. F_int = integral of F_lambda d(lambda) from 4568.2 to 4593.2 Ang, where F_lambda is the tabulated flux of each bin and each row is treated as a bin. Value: 304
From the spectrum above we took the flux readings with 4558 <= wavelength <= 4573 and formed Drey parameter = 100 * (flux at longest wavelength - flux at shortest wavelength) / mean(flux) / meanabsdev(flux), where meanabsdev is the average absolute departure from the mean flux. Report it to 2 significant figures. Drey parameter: 13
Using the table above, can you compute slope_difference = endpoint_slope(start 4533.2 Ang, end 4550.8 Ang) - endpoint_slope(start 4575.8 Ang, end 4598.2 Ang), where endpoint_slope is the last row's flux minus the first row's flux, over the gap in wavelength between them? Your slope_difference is 0.18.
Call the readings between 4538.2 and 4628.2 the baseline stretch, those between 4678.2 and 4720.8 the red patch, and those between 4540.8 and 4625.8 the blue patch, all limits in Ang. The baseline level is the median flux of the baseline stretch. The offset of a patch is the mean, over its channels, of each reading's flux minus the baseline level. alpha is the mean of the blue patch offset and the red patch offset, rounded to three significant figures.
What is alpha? -0.467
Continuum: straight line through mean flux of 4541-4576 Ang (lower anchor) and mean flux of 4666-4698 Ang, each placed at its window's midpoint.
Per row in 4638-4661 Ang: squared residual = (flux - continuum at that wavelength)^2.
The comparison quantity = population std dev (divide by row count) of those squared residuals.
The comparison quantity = 1.42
